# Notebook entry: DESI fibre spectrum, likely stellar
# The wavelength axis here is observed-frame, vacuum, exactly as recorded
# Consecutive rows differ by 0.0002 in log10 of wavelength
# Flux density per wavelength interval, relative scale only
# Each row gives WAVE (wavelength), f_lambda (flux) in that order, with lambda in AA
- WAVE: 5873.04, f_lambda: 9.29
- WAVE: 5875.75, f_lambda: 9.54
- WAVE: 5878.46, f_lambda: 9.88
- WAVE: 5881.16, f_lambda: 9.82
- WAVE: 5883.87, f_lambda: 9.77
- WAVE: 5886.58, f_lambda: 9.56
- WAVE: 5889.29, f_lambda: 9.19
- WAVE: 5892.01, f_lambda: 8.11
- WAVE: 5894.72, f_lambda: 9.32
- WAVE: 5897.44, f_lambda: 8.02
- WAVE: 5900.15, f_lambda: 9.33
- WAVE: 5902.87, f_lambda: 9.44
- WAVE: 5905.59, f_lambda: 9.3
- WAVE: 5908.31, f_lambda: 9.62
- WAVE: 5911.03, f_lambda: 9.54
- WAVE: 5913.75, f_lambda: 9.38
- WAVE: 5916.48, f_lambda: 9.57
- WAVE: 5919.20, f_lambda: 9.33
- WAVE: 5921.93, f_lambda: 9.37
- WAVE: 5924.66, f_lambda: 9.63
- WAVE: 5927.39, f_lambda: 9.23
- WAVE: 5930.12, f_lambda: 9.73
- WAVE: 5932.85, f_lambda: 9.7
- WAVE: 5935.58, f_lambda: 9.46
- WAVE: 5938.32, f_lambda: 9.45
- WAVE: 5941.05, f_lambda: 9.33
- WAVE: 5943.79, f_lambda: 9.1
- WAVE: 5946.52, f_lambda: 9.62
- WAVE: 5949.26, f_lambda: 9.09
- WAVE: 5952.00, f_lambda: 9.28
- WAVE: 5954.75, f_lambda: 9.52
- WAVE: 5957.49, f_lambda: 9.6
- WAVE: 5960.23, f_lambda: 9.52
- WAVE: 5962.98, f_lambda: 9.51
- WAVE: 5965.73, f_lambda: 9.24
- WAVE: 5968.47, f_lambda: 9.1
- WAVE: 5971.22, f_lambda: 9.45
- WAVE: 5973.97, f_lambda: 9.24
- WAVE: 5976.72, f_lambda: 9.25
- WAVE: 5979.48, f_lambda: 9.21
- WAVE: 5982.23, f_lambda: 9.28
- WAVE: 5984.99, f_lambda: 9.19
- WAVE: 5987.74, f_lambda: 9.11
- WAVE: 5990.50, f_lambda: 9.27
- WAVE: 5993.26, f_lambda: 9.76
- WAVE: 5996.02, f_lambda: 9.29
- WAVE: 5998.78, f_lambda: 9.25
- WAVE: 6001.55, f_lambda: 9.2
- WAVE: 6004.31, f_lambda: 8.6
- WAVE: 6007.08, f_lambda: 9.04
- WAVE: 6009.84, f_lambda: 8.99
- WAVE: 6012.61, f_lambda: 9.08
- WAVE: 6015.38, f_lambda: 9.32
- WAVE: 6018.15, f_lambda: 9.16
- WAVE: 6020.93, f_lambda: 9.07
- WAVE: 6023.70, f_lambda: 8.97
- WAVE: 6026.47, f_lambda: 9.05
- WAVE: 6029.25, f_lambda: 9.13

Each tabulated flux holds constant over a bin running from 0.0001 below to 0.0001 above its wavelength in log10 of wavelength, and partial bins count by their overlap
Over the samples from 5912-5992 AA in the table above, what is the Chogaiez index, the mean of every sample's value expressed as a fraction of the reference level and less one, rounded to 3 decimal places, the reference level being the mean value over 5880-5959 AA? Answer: 0.001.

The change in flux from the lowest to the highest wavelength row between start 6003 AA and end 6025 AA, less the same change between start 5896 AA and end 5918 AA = -1.2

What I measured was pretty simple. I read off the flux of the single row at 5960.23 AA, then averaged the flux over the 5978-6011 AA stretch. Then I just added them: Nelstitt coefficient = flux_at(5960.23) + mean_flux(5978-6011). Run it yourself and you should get 18.7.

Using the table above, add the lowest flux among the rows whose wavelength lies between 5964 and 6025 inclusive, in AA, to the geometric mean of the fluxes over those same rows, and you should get 17.8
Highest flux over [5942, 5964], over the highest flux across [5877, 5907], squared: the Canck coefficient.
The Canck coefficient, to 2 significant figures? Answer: 0.95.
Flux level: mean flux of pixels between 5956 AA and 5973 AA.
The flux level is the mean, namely 9.40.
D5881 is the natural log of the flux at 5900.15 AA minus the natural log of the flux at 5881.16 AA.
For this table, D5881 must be -0.05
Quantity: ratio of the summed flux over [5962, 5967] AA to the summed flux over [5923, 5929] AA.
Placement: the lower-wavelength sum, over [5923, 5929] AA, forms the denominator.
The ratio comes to 0.99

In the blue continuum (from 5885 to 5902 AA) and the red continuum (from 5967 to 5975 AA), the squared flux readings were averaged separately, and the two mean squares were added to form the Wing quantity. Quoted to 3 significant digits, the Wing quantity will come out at 166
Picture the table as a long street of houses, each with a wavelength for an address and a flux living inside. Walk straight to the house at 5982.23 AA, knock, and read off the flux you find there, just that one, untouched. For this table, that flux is 9.28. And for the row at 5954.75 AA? 9.52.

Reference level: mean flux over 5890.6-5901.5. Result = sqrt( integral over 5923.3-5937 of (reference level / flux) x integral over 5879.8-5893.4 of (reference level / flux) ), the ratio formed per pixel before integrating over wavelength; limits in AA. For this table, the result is 12.6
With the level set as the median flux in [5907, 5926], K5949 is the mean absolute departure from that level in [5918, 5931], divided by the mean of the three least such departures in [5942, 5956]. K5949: 1.6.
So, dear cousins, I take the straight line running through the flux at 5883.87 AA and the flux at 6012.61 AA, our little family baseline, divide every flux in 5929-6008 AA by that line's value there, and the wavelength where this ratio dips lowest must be 6004.31 AA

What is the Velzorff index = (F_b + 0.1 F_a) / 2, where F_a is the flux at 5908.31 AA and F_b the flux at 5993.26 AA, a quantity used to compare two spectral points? 5.36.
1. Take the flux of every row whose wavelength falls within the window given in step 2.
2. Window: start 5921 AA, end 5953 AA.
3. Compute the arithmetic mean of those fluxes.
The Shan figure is 9.42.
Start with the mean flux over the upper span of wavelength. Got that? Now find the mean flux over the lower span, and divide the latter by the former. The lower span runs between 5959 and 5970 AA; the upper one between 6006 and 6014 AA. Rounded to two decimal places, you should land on 1.03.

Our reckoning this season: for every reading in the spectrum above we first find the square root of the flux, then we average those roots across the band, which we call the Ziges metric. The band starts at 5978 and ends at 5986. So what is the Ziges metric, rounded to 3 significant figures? 3.04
